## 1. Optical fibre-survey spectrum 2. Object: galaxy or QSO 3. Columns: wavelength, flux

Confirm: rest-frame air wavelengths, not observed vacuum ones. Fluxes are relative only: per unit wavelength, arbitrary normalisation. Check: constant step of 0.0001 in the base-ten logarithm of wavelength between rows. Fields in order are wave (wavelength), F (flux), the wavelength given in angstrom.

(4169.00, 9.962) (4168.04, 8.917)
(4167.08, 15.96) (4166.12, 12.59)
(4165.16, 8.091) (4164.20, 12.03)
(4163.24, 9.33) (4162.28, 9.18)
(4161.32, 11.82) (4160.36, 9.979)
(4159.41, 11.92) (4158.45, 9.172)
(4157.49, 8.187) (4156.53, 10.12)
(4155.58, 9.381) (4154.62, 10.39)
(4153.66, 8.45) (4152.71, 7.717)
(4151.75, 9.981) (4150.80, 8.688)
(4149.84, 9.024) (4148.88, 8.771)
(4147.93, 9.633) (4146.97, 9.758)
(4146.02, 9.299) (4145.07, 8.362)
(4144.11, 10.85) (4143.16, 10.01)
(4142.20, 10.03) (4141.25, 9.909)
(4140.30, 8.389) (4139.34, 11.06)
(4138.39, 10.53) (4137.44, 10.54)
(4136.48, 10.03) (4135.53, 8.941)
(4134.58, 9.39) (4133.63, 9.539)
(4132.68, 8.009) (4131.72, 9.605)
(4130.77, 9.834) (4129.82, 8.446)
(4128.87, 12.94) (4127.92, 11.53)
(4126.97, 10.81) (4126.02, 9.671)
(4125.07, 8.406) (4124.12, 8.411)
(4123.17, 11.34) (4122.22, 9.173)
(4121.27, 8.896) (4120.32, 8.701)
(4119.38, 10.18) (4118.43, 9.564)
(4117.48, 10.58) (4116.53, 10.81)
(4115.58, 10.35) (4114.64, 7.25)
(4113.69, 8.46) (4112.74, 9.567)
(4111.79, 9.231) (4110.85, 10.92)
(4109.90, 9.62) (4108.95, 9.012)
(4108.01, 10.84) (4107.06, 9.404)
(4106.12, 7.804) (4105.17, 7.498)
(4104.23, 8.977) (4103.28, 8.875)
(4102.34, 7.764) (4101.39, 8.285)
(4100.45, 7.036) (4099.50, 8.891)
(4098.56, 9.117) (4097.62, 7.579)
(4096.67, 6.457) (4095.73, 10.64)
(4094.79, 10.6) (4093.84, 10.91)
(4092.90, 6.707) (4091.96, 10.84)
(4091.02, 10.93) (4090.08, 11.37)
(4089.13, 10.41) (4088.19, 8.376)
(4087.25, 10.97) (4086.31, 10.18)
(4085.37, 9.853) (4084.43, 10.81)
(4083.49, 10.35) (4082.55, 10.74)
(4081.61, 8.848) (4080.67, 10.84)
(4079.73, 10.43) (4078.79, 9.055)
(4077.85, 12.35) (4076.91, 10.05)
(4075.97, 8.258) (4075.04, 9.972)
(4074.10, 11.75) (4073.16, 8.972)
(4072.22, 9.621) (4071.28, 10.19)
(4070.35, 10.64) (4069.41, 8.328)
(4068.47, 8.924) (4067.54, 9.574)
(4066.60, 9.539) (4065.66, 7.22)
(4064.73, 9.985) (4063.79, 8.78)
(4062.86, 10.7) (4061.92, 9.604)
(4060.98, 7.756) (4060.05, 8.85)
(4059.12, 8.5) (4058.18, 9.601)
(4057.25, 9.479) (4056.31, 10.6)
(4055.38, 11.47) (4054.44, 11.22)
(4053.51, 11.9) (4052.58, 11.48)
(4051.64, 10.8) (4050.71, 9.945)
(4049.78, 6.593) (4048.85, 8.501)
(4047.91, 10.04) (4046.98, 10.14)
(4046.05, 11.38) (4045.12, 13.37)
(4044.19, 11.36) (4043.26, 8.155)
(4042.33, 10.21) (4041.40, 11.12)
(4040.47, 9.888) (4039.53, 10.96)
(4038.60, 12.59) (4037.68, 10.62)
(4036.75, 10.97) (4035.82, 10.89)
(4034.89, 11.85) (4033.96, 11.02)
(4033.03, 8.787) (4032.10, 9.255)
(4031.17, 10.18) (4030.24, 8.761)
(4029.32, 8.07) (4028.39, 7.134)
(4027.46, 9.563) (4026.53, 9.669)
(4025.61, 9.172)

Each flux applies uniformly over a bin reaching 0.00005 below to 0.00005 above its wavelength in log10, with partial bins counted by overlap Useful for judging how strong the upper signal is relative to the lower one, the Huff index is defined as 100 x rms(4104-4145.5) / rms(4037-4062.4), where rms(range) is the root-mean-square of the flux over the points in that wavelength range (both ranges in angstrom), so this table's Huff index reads 94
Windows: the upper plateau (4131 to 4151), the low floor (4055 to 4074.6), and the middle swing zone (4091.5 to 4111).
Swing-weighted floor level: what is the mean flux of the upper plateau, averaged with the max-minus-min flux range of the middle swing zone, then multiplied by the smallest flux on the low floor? 50.6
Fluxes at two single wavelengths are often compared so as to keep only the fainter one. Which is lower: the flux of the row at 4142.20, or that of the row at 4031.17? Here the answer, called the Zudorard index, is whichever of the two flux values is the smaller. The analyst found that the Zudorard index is 10.0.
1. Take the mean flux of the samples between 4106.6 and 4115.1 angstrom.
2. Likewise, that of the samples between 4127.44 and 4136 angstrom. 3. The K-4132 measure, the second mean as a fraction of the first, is 1.05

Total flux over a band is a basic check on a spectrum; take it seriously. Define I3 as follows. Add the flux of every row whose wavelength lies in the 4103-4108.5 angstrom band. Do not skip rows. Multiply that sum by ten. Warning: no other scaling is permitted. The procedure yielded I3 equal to 534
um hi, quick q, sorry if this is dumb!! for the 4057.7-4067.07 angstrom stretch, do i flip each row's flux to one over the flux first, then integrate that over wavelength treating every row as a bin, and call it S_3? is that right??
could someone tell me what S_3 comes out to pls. 1.0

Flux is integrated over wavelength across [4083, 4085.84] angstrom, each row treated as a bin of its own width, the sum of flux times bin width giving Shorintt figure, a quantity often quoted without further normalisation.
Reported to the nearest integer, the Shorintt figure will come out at 29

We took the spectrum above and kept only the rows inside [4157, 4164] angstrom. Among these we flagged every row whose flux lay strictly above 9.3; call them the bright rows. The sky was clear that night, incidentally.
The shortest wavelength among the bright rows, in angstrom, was 4159.41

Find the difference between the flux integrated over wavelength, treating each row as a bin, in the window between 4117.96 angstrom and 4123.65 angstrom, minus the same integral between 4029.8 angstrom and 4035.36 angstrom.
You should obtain -1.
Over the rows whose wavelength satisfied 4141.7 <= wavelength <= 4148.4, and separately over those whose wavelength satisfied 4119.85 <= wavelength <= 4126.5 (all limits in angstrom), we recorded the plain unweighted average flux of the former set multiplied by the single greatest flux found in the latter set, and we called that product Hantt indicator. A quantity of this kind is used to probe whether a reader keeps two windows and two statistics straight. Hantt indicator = 110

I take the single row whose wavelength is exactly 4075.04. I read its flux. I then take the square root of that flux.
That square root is 3.16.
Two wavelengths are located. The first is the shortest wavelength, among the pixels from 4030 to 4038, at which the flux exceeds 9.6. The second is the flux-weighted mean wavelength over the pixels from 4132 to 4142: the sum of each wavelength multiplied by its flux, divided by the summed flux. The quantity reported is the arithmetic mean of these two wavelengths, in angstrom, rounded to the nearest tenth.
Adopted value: 4084.1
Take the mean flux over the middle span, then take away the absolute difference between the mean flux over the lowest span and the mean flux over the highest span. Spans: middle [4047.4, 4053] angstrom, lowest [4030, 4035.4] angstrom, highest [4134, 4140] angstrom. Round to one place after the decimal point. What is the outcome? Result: 9.5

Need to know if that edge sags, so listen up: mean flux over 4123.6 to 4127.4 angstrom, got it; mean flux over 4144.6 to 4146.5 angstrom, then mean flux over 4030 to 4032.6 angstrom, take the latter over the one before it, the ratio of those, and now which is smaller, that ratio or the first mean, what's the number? 1.06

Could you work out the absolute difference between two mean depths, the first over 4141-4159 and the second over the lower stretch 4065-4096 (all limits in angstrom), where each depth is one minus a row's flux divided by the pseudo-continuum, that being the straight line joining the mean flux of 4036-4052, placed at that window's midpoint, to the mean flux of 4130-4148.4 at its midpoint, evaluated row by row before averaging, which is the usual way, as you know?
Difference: 0.01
